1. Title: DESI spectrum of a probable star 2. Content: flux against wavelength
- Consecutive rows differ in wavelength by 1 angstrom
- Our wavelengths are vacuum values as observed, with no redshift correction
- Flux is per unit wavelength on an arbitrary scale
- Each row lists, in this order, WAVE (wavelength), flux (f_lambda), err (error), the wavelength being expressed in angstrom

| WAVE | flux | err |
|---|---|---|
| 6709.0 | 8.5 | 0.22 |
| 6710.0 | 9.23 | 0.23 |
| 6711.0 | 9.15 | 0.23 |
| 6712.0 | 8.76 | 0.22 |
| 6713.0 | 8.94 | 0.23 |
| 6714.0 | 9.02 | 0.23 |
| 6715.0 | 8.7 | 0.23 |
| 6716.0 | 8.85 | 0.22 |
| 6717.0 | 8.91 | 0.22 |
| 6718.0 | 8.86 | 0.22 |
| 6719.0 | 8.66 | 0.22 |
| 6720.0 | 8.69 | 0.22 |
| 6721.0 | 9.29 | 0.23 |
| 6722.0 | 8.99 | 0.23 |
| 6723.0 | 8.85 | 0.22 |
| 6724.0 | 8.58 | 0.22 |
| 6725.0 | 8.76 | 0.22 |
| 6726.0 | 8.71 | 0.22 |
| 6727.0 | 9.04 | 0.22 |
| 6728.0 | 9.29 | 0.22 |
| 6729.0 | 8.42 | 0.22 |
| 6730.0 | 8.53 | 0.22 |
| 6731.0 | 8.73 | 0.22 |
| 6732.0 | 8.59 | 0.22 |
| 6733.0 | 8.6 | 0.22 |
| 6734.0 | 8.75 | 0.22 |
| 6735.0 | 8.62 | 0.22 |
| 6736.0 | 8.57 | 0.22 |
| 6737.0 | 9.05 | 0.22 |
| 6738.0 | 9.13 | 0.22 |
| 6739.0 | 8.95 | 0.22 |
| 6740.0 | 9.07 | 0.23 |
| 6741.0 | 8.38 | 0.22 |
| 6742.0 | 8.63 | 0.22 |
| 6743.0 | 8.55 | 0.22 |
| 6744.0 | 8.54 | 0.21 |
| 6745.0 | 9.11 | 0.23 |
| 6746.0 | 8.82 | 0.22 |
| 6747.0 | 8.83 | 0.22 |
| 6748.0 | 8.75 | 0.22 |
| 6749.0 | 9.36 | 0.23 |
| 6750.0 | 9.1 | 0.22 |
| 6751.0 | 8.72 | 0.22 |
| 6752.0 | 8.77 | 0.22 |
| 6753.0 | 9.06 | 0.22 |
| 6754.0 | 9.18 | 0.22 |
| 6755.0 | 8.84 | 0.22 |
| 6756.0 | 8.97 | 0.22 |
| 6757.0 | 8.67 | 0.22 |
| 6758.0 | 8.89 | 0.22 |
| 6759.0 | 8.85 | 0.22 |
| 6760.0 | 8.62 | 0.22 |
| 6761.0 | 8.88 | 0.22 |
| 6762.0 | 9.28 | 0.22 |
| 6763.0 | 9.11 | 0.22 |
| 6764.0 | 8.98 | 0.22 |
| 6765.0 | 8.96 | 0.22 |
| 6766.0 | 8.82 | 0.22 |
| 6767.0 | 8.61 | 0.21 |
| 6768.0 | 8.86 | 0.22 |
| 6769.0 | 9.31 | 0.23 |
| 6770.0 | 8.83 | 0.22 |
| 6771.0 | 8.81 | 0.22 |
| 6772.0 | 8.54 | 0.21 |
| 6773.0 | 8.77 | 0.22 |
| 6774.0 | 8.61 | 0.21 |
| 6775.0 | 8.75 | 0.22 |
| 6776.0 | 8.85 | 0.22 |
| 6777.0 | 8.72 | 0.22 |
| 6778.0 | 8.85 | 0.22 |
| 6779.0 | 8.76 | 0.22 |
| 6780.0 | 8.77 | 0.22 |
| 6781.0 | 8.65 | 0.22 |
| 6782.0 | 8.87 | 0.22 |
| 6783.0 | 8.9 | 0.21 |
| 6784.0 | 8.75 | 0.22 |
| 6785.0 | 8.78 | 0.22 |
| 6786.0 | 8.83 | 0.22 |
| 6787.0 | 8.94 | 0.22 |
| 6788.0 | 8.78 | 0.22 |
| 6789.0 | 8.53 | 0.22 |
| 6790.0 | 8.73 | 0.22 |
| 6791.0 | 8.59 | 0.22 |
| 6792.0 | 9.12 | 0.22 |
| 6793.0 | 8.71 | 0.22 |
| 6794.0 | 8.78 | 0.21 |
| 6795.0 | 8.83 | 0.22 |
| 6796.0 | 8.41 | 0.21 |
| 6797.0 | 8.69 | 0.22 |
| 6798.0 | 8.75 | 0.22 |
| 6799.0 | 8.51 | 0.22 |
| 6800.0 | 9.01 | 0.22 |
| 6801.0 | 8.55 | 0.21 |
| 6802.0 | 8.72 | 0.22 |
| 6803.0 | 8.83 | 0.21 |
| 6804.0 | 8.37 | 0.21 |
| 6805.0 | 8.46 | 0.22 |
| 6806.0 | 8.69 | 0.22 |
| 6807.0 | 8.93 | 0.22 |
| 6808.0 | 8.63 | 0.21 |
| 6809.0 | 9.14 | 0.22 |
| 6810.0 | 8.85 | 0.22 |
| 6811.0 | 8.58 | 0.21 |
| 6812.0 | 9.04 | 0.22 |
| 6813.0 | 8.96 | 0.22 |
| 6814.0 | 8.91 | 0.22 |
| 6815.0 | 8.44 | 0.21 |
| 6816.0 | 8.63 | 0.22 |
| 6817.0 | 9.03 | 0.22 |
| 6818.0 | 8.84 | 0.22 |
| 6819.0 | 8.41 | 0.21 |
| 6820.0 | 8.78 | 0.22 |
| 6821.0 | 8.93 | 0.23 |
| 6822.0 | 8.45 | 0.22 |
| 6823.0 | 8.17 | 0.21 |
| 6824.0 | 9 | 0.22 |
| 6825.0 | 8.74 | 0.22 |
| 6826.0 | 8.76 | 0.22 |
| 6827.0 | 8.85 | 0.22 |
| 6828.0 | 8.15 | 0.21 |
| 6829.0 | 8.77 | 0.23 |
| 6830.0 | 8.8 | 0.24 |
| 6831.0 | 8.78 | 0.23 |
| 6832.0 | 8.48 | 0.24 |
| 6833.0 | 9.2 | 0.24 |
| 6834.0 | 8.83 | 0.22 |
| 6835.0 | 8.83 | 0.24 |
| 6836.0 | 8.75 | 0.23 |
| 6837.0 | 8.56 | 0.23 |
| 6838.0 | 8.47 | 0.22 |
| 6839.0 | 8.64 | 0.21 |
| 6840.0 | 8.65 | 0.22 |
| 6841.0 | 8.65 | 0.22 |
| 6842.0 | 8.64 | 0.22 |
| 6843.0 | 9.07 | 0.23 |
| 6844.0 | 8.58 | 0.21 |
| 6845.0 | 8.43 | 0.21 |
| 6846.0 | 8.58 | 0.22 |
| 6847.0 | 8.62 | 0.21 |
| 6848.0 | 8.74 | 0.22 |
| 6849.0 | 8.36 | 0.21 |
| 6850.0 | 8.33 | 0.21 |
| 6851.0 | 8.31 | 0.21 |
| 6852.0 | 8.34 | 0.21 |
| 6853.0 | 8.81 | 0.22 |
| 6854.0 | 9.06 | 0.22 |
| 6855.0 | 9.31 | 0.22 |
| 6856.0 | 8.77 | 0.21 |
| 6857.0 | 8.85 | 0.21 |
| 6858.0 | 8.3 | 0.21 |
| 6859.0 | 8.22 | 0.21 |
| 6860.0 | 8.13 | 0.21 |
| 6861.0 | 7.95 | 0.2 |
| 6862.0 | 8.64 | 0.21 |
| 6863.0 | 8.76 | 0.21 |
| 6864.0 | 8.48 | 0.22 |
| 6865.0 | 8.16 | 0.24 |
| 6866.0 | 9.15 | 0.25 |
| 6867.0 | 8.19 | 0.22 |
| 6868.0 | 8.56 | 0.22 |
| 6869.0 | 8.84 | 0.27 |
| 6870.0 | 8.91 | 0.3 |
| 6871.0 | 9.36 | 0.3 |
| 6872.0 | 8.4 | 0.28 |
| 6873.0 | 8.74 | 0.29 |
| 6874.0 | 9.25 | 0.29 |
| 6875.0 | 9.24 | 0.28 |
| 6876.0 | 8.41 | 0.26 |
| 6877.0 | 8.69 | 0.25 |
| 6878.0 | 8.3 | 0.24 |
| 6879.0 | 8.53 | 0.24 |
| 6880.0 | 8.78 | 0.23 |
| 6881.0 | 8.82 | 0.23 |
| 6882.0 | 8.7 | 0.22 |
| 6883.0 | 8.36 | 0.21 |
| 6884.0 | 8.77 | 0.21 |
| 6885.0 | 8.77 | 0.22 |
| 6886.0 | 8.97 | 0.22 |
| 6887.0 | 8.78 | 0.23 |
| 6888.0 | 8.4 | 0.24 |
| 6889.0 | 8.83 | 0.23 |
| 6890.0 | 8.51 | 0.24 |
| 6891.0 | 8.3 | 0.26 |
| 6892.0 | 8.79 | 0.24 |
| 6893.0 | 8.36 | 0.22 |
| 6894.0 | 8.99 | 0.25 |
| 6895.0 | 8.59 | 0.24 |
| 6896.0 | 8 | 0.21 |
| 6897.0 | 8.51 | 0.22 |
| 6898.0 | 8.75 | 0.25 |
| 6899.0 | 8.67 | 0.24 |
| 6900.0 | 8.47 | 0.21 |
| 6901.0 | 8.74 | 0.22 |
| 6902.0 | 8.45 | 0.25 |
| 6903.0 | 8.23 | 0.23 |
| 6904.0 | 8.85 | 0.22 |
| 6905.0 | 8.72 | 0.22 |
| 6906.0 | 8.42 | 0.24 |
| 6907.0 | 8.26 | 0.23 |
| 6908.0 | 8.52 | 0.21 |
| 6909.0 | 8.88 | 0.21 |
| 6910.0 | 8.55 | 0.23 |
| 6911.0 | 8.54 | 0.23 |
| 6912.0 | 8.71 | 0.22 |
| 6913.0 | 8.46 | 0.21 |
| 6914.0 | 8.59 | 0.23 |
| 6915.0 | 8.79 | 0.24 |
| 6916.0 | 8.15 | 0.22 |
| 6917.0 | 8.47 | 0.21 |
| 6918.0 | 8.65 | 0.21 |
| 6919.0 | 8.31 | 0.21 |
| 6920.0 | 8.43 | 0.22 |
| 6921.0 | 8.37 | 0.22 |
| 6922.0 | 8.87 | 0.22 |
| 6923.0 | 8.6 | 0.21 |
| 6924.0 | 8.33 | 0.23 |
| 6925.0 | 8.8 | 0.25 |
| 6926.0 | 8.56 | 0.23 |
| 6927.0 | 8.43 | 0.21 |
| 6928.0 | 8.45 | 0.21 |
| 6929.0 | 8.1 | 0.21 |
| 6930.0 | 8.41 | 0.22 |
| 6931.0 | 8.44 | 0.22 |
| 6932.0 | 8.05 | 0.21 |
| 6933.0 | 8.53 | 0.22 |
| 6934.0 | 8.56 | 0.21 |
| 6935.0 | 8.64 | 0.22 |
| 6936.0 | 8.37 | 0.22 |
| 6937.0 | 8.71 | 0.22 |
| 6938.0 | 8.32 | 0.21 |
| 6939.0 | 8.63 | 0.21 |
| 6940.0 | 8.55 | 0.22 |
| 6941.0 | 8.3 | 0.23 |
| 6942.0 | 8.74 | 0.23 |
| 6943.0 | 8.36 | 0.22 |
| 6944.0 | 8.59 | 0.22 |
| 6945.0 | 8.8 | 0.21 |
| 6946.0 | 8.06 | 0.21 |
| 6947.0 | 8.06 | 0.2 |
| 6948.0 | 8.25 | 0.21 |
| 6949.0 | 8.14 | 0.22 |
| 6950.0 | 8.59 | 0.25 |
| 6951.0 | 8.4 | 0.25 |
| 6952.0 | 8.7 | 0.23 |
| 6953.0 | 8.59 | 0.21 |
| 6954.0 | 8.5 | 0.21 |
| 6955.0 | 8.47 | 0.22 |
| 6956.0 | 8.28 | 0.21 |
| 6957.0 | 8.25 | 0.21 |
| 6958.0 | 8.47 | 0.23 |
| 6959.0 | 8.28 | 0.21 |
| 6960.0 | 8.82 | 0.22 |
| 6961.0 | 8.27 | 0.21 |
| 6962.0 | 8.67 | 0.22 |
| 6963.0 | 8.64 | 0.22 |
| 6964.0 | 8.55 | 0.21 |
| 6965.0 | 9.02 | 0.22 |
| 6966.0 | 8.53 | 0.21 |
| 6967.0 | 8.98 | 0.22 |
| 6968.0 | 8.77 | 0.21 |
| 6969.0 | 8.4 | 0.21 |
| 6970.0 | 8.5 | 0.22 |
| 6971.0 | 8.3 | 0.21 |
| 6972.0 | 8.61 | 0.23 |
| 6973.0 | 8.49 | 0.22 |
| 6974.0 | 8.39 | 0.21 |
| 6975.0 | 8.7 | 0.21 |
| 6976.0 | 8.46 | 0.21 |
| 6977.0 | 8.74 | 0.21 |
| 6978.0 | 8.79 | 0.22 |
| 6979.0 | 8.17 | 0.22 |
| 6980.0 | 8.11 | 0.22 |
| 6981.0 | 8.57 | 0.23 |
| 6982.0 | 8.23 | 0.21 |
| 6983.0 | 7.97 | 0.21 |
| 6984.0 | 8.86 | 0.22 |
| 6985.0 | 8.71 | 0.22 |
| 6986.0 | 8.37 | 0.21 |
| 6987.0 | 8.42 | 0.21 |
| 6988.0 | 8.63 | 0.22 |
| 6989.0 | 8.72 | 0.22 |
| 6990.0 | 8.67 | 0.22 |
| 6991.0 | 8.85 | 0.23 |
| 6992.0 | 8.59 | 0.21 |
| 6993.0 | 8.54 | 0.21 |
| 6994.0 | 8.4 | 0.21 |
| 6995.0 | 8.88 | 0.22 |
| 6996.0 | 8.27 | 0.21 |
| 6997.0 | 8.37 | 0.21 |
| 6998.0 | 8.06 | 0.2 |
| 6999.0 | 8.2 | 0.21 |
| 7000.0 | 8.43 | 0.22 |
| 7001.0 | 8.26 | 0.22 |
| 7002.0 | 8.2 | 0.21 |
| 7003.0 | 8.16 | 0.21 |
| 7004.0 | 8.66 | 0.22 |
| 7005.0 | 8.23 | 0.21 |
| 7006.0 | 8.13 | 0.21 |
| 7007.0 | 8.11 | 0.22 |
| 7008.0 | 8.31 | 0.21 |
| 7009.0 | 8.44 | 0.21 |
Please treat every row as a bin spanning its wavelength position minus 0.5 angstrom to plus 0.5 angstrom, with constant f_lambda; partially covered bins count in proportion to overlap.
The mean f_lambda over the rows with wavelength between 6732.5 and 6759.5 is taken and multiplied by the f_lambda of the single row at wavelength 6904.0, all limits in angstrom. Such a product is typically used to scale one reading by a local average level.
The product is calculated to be 78.3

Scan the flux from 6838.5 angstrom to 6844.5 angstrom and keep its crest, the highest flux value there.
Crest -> 9.07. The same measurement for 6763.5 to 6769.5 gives 9.31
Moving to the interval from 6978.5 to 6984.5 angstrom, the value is 8.86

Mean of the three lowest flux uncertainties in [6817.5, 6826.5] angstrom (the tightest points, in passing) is 0.213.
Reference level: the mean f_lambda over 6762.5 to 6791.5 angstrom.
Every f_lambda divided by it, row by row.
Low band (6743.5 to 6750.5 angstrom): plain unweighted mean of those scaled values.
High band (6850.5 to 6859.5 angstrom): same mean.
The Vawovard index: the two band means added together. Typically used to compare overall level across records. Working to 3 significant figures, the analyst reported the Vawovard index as 2.00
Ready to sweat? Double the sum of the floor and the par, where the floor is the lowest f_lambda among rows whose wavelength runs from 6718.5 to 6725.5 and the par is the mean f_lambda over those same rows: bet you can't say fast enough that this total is 34.8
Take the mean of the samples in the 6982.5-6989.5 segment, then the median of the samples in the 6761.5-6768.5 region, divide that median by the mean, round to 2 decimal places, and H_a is 1.05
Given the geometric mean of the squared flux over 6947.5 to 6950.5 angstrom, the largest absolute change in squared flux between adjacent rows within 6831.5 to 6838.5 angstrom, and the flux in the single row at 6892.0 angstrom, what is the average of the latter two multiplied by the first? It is 746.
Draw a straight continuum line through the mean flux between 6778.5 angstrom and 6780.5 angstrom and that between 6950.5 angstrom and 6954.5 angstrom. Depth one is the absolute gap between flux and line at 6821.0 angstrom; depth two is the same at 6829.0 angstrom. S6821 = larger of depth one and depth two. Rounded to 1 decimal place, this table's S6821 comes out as 0.2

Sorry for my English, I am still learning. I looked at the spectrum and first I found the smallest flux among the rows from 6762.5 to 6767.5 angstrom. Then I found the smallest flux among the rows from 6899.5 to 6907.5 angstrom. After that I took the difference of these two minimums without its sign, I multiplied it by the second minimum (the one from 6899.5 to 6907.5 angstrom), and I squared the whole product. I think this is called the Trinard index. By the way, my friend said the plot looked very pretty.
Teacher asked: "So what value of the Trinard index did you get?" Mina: 9.8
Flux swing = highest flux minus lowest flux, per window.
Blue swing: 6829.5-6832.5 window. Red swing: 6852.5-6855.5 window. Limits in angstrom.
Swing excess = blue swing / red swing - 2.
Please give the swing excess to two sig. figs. -1.4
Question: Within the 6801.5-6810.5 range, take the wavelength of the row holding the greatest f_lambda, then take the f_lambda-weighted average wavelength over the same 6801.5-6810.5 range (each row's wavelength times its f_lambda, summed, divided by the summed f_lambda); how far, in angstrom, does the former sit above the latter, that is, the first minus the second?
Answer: 3.0 angstrom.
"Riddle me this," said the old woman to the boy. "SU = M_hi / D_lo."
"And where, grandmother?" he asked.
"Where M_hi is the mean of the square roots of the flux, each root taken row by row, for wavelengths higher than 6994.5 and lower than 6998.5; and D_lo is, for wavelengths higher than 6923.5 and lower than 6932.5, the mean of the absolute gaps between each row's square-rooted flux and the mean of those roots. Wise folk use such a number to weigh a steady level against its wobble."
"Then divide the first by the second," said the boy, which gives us 106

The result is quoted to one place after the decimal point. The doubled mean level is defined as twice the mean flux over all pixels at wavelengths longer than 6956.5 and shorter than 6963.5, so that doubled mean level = 17.0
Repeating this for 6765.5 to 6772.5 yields 17.7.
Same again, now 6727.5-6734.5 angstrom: 17.4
